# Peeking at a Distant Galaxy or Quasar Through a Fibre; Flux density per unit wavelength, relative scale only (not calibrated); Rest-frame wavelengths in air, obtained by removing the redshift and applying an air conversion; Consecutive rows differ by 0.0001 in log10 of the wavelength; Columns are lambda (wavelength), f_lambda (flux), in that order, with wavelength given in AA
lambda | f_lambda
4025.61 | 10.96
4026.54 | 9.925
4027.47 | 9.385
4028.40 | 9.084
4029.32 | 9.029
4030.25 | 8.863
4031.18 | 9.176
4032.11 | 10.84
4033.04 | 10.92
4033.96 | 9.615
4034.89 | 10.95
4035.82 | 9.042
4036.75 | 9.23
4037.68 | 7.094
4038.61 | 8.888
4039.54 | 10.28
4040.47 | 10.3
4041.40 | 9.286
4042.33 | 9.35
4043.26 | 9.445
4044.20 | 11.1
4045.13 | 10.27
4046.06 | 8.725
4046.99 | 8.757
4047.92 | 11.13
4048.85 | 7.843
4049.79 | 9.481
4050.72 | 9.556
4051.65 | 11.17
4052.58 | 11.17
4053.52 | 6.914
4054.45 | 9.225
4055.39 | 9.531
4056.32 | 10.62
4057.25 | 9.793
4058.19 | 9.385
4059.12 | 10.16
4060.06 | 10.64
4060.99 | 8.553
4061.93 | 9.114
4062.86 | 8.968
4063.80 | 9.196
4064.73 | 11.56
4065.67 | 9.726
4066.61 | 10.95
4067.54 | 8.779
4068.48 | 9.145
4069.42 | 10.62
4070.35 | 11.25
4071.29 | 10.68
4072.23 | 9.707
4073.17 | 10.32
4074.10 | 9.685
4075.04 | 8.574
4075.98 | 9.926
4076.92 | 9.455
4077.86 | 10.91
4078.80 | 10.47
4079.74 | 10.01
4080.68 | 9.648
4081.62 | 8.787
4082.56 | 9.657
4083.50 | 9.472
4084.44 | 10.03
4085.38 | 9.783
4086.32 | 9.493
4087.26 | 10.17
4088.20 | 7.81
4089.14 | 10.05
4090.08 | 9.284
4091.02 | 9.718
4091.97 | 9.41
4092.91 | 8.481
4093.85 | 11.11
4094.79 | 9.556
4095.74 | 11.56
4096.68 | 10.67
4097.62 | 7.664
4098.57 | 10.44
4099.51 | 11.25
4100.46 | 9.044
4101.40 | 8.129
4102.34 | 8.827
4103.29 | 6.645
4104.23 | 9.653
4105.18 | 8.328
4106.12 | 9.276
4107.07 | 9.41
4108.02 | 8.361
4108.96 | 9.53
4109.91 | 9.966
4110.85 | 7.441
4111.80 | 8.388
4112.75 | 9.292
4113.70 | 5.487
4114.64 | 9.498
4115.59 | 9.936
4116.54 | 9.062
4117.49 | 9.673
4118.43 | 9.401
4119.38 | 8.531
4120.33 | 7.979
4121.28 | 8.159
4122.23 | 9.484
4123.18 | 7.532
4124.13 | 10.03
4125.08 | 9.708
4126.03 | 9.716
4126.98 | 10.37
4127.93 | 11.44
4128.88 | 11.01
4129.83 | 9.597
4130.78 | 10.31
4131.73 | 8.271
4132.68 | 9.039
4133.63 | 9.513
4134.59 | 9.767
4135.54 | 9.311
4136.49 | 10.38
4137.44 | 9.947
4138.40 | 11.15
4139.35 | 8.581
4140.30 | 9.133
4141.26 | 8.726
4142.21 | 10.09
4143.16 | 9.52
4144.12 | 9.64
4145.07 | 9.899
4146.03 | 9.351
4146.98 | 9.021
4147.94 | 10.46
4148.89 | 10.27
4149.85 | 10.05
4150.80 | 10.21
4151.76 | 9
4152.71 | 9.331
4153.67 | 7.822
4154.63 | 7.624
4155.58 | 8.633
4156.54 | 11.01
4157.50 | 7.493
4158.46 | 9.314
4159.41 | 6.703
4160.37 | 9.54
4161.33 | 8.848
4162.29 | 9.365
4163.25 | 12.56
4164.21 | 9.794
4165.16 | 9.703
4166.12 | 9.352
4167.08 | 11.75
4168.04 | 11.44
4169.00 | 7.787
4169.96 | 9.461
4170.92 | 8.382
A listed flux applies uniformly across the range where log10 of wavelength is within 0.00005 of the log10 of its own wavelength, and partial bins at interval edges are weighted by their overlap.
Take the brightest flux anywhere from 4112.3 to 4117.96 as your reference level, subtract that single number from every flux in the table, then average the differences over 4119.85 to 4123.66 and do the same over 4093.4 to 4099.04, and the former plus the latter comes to -1.4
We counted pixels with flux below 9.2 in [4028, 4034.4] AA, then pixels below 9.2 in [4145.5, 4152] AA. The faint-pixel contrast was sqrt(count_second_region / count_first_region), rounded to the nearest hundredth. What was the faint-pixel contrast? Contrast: 0.71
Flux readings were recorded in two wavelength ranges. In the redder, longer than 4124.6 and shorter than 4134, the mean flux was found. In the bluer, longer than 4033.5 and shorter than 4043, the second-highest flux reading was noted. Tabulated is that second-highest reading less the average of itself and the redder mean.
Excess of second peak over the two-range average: 0.20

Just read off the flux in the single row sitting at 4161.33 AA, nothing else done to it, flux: 8.848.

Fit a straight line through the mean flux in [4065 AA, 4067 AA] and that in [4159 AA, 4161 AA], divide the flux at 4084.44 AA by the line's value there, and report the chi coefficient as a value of 1.01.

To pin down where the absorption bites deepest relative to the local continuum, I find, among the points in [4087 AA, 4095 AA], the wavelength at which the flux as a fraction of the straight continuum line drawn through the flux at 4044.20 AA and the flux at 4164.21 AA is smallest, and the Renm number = 4088.20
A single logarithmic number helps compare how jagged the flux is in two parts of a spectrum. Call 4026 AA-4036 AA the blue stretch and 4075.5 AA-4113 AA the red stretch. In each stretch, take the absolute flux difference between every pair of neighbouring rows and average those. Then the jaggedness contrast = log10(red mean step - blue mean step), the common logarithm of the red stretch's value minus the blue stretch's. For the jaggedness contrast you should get -0.38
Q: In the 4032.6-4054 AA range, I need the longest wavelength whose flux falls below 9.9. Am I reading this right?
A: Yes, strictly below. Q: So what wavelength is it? 4053.52 AA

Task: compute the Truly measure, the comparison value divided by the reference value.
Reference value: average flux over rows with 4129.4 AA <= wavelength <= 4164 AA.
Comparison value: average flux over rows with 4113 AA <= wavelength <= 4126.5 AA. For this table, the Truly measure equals 0.94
